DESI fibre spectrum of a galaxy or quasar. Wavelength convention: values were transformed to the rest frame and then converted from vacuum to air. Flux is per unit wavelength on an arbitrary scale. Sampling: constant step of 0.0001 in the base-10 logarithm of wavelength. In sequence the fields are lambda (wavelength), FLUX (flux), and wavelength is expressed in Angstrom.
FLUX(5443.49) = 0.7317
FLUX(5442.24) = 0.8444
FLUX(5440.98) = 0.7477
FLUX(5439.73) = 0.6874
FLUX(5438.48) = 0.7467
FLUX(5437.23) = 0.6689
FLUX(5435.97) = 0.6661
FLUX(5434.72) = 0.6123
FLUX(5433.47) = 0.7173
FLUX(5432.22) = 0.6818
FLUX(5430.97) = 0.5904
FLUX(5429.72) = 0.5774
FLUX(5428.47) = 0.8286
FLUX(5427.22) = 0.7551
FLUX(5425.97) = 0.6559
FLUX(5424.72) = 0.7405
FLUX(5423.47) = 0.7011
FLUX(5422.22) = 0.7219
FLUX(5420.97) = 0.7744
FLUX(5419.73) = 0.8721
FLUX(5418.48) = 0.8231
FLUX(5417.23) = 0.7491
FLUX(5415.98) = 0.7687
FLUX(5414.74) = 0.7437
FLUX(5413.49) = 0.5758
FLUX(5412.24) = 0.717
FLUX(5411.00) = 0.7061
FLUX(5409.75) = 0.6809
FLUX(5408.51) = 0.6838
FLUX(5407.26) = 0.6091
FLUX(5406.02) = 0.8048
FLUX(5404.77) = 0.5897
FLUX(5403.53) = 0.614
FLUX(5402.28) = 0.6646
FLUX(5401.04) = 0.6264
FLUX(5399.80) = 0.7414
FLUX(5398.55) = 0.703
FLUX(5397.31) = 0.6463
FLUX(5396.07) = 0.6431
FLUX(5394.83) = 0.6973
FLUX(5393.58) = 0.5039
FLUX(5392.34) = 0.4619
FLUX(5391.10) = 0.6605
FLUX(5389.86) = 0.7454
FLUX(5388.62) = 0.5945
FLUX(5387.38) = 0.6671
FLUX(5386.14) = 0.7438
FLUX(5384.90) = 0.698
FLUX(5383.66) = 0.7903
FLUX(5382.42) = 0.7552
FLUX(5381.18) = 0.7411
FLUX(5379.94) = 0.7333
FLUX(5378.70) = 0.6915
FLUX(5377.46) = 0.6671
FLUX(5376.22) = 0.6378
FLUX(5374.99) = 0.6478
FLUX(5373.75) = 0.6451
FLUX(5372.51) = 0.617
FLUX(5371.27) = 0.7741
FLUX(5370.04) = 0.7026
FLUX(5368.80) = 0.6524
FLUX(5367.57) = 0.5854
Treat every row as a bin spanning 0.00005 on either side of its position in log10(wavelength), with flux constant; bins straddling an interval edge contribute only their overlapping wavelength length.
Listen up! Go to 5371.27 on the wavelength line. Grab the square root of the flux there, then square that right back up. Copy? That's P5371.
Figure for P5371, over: 0.774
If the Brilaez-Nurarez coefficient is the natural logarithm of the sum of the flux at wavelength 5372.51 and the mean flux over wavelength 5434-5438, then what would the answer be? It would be 0.24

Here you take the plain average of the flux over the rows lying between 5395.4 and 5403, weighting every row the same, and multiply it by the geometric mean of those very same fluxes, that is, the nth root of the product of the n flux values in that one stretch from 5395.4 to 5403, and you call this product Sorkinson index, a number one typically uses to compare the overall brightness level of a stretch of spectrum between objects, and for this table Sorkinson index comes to 0.45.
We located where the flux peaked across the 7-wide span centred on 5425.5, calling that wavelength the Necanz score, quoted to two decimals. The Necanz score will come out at 5428.47 Angstrom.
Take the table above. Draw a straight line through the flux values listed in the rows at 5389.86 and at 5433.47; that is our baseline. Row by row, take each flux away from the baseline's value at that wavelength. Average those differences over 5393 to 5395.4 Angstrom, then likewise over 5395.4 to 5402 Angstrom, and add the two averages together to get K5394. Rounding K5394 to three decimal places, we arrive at 0.210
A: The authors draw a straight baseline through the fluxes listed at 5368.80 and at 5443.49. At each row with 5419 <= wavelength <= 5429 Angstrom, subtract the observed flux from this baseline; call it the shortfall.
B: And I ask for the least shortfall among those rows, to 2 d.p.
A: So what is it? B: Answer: -0.17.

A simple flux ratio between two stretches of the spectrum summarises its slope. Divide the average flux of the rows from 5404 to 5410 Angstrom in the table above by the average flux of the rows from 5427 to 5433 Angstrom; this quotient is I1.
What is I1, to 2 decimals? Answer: 0.98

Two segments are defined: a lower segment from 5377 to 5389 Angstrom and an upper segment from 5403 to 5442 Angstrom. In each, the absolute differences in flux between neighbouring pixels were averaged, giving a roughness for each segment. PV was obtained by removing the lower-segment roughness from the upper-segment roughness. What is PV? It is 0.029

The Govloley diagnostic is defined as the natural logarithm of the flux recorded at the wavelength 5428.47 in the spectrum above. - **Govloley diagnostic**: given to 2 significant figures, -0.19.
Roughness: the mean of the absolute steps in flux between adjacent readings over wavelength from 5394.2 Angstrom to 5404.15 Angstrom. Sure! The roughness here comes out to 0.051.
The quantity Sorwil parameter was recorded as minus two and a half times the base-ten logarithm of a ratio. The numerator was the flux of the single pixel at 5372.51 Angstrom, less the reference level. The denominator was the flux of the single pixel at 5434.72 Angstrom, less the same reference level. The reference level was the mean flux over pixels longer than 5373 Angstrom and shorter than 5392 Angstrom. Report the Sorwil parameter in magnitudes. 0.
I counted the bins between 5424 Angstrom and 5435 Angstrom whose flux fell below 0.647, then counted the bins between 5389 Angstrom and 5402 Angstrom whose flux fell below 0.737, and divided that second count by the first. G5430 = 2.7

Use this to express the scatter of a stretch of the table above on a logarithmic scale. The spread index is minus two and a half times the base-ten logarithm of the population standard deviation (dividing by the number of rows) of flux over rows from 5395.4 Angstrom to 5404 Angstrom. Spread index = 3.5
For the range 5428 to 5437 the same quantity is 2.7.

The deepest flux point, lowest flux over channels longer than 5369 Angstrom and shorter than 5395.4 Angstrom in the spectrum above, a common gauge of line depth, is 0.4619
